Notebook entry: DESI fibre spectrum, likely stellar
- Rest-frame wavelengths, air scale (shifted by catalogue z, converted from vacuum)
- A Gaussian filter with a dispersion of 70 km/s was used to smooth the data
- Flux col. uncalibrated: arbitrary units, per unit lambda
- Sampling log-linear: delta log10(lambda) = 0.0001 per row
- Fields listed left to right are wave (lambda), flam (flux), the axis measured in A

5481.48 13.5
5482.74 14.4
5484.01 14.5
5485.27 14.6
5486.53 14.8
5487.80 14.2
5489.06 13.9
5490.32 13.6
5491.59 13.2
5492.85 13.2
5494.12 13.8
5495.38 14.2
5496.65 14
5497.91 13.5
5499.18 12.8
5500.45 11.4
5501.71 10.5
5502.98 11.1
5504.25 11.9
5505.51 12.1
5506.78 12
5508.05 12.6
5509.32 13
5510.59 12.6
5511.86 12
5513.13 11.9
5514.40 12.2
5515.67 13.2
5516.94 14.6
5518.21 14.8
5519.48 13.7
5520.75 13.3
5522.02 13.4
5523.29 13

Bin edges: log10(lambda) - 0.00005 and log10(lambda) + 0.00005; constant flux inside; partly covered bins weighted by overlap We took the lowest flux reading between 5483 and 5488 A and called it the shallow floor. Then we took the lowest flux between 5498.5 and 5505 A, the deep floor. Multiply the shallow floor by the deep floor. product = 149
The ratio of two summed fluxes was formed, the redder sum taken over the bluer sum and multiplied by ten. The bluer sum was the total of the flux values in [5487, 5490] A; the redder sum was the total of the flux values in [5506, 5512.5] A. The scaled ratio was 22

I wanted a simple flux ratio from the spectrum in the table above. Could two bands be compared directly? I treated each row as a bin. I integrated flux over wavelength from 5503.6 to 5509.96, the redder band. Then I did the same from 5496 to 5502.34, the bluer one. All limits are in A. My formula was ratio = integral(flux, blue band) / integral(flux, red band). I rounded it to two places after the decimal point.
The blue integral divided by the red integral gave 1.01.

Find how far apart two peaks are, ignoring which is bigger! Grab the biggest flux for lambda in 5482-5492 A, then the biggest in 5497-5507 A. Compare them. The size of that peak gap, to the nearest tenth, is 1.3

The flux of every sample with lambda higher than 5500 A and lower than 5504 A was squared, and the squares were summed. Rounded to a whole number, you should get 363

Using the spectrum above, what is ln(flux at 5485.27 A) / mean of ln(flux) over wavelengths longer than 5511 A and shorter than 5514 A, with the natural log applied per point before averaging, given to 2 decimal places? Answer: 1.08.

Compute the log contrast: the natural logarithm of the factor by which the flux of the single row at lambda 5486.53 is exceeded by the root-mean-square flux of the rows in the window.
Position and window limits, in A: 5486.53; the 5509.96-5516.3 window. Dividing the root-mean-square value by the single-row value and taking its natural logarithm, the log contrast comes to -0.18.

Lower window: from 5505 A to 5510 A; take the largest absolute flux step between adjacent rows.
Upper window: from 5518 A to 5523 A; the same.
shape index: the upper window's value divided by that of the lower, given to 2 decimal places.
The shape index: 1.83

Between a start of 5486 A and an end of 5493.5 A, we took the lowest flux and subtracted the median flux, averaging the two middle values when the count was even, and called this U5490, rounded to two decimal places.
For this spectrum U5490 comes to -0.55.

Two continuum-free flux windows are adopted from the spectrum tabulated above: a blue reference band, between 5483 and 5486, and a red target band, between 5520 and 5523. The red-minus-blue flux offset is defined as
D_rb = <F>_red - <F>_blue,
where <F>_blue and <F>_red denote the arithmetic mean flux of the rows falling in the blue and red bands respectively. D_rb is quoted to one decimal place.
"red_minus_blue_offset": -1.2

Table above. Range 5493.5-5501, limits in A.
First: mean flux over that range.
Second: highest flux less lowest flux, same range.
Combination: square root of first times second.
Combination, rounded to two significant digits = 6.1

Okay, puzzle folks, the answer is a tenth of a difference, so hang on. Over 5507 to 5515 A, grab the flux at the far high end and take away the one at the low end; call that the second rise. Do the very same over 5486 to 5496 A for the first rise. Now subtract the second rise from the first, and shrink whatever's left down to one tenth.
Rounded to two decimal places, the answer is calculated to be -0.02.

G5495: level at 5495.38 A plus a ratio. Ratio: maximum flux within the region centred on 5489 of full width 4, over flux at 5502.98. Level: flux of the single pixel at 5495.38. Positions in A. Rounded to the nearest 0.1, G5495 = 15.5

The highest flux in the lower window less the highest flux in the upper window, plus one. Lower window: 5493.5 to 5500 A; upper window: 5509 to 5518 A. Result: 0.6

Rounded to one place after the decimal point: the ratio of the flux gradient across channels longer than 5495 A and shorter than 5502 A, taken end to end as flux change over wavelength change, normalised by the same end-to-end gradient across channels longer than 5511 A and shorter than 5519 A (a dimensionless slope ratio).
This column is -1.3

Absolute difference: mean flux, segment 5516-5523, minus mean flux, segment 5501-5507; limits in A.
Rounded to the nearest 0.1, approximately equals 2.4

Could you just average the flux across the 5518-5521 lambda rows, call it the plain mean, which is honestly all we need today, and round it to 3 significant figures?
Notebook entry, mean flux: 13.9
